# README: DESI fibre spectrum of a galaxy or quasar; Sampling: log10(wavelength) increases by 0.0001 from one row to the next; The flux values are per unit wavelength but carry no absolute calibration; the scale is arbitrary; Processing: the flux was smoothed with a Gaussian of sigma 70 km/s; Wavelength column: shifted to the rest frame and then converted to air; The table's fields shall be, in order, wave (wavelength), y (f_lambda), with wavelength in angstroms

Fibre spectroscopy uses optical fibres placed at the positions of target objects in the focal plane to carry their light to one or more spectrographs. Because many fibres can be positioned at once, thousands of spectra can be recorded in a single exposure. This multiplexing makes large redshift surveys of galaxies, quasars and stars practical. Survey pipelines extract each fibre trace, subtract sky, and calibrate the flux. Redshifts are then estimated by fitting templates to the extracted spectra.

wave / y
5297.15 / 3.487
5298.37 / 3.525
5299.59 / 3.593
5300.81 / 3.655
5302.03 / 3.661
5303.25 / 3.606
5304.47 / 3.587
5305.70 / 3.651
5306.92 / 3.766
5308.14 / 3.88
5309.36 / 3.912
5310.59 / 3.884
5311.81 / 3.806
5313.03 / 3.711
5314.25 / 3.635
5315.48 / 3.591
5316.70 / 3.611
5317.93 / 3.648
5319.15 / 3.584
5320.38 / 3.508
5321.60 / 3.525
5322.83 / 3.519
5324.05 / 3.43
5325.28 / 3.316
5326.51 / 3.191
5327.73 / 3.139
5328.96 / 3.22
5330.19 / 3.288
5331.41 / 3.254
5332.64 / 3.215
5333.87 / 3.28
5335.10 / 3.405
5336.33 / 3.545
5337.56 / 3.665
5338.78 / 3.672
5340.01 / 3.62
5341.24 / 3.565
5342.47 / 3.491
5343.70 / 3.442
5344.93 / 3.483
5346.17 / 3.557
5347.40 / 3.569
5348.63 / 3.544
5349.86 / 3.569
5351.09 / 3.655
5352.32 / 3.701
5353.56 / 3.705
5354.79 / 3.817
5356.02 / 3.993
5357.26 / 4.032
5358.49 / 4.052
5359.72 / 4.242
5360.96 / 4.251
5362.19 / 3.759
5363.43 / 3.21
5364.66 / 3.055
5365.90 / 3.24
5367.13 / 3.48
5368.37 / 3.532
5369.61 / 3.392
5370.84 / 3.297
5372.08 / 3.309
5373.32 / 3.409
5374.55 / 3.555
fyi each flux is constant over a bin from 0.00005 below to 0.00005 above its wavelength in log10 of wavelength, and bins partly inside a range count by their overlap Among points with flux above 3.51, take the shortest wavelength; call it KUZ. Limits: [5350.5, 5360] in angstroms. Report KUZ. 5351.09 angstroms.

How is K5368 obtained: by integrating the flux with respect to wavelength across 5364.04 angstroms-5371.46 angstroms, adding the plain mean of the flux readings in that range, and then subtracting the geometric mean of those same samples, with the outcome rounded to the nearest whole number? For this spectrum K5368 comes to 25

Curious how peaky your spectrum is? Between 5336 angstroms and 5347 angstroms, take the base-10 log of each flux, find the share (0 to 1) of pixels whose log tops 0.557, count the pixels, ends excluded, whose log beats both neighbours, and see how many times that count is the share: 3.0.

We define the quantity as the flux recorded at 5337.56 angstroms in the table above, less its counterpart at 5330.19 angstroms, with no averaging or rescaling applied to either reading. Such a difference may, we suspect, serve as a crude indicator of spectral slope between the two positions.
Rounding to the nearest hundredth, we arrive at 0.38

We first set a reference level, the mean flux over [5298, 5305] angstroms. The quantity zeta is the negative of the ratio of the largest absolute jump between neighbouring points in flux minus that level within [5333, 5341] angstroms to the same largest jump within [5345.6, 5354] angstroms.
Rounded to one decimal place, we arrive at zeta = -1.6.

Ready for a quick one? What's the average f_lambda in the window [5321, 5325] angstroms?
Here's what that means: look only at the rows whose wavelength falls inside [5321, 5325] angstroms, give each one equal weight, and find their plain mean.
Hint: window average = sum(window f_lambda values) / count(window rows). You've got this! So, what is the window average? 3.5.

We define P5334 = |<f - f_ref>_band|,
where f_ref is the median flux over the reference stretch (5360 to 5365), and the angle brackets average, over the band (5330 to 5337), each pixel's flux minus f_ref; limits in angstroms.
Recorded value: 0.15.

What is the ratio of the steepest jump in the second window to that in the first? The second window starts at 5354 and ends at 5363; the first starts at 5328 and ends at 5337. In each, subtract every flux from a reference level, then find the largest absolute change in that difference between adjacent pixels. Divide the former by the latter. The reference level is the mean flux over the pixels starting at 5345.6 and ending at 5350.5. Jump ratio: 3.5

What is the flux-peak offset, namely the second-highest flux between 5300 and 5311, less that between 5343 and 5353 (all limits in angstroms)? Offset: 0.23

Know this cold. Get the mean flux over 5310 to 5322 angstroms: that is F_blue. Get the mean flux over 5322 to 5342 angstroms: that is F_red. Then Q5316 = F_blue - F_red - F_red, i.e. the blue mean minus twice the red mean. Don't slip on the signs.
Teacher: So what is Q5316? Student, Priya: -3.14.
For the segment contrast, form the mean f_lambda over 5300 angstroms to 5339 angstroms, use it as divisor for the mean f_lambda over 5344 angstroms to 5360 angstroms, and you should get 1.06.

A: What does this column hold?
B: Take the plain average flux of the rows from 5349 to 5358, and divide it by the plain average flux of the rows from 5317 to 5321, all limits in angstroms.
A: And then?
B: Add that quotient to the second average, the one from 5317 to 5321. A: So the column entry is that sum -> 4.64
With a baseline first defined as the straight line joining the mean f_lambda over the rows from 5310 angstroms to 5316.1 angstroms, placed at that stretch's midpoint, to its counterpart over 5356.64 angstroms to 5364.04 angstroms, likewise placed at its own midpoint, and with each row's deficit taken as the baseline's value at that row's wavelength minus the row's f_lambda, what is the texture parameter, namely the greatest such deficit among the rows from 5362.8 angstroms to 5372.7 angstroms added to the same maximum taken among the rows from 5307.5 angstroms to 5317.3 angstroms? 1.03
